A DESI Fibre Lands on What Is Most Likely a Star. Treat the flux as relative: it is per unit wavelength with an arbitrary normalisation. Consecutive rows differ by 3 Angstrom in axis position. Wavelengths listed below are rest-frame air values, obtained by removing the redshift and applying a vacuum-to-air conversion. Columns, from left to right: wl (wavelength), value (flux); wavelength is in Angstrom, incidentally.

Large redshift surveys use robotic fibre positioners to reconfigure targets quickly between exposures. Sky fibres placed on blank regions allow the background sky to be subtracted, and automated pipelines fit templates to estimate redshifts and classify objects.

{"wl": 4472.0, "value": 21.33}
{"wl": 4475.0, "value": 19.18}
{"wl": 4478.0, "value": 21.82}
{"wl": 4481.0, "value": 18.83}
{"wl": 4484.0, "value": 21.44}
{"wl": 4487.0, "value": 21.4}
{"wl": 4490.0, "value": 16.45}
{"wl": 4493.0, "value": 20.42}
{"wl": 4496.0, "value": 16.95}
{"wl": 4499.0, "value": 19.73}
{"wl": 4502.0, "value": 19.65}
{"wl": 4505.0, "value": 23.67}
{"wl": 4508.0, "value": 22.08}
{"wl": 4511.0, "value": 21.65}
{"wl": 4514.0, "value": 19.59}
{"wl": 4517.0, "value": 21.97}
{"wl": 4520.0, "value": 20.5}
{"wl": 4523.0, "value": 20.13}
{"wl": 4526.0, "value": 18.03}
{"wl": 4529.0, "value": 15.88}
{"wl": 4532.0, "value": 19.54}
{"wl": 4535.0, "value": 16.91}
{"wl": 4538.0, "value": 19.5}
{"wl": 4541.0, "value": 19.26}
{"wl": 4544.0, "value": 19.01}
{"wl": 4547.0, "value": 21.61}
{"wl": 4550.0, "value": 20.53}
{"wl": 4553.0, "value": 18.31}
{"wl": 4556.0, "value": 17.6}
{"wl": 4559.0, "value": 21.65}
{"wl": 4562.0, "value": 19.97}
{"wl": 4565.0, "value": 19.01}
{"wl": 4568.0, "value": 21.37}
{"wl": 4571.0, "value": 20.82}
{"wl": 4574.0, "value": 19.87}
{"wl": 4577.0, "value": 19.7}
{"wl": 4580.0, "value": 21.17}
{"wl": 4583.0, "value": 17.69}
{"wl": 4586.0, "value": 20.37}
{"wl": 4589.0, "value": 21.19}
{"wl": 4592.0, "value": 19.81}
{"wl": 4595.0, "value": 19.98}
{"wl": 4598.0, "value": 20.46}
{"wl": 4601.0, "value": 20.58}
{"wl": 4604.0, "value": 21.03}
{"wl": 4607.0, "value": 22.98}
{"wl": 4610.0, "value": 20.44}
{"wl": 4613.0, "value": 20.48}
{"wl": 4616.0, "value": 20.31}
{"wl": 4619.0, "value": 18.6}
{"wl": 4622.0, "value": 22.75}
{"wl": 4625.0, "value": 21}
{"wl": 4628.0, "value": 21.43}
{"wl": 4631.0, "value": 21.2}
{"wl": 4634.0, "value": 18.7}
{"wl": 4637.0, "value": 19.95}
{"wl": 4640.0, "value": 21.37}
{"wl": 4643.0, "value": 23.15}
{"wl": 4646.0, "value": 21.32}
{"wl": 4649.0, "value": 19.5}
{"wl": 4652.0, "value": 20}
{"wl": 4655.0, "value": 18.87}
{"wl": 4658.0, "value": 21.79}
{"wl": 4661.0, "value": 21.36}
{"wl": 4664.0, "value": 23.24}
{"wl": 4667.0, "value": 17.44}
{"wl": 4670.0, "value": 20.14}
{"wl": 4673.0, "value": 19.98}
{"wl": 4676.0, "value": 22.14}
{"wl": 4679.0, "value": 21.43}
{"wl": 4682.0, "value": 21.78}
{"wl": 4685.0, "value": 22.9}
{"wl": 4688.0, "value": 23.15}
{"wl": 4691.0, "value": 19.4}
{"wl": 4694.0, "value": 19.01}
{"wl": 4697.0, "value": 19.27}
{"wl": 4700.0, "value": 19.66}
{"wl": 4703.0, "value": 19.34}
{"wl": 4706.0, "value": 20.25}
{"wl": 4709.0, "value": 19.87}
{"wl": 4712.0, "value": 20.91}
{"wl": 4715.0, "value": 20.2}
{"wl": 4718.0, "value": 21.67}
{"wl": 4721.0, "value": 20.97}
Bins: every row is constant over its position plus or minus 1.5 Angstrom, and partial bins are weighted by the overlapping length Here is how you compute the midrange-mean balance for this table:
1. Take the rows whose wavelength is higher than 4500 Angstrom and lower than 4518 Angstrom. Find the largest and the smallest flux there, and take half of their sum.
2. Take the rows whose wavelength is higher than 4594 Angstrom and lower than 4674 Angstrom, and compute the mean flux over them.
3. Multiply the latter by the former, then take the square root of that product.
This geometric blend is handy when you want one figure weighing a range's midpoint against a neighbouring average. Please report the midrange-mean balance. 21.1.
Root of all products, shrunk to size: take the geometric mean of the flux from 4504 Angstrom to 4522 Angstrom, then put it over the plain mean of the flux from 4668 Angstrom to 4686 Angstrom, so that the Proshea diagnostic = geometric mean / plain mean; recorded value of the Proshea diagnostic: 1.01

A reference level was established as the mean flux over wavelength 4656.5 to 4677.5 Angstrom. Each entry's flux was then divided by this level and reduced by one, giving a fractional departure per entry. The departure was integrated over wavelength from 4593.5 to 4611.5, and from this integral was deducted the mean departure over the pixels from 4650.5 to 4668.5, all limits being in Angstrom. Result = 0.1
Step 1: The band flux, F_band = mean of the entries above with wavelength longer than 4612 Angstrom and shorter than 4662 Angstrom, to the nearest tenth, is 20.7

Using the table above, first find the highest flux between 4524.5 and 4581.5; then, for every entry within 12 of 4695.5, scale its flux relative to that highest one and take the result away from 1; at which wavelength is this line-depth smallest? 4688.0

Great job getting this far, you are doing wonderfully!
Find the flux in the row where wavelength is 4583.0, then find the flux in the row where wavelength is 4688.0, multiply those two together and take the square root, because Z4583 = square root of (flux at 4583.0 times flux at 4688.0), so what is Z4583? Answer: 20.2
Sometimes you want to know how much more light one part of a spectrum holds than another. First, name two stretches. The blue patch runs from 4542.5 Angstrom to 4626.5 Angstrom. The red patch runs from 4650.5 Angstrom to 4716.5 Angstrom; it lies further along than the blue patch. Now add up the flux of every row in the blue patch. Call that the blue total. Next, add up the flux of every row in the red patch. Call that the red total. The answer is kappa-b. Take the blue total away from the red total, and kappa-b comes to -116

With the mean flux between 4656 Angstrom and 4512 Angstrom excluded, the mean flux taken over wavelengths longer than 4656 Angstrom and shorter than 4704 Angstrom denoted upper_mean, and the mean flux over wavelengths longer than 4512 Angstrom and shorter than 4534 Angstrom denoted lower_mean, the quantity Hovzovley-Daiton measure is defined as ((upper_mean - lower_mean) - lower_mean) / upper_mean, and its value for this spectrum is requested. -0.87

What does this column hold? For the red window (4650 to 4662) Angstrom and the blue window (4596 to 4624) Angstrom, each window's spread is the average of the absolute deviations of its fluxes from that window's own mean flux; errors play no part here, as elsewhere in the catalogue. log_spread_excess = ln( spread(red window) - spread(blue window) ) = -2.0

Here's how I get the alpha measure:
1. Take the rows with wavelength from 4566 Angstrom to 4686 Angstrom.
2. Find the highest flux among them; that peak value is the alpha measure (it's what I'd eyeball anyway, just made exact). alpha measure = 23.24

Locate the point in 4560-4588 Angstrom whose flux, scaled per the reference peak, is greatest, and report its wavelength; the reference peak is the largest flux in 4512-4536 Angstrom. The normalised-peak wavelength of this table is 4568.0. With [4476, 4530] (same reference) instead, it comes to 4505.0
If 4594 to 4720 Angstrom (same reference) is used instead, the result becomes 4664.0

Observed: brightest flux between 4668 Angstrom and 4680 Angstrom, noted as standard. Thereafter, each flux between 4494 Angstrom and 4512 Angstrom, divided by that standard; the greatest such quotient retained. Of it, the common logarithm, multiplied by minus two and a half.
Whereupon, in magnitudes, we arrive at -0.07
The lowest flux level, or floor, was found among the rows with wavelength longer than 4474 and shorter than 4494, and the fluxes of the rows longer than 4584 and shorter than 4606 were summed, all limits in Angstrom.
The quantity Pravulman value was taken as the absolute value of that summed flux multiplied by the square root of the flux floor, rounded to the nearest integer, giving 582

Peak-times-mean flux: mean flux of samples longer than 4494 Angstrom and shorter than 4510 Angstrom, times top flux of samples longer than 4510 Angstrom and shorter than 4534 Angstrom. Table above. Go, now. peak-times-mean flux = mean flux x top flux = 449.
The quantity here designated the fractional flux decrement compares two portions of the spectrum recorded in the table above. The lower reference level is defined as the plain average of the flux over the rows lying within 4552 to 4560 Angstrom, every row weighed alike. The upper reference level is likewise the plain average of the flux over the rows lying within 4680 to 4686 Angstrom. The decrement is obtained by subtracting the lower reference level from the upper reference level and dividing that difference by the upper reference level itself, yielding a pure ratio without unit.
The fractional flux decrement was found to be 0.141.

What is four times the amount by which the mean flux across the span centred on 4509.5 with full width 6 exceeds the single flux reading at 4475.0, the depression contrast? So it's 11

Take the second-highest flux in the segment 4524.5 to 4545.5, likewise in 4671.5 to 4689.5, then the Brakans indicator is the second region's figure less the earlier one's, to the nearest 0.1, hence 3.4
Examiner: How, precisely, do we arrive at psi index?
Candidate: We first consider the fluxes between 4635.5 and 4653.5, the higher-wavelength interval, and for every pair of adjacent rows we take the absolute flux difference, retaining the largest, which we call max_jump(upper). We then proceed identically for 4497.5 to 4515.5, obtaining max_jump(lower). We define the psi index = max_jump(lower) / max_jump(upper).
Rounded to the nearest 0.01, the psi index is 2.20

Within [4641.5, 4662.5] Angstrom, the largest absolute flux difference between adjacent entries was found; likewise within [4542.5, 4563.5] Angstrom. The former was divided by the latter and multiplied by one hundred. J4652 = 72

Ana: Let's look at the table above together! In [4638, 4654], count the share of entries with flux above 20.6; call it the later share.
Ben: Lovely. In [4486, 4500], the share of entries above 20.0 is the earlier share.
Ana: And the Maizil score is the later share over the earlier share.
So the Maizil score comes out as 1.50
